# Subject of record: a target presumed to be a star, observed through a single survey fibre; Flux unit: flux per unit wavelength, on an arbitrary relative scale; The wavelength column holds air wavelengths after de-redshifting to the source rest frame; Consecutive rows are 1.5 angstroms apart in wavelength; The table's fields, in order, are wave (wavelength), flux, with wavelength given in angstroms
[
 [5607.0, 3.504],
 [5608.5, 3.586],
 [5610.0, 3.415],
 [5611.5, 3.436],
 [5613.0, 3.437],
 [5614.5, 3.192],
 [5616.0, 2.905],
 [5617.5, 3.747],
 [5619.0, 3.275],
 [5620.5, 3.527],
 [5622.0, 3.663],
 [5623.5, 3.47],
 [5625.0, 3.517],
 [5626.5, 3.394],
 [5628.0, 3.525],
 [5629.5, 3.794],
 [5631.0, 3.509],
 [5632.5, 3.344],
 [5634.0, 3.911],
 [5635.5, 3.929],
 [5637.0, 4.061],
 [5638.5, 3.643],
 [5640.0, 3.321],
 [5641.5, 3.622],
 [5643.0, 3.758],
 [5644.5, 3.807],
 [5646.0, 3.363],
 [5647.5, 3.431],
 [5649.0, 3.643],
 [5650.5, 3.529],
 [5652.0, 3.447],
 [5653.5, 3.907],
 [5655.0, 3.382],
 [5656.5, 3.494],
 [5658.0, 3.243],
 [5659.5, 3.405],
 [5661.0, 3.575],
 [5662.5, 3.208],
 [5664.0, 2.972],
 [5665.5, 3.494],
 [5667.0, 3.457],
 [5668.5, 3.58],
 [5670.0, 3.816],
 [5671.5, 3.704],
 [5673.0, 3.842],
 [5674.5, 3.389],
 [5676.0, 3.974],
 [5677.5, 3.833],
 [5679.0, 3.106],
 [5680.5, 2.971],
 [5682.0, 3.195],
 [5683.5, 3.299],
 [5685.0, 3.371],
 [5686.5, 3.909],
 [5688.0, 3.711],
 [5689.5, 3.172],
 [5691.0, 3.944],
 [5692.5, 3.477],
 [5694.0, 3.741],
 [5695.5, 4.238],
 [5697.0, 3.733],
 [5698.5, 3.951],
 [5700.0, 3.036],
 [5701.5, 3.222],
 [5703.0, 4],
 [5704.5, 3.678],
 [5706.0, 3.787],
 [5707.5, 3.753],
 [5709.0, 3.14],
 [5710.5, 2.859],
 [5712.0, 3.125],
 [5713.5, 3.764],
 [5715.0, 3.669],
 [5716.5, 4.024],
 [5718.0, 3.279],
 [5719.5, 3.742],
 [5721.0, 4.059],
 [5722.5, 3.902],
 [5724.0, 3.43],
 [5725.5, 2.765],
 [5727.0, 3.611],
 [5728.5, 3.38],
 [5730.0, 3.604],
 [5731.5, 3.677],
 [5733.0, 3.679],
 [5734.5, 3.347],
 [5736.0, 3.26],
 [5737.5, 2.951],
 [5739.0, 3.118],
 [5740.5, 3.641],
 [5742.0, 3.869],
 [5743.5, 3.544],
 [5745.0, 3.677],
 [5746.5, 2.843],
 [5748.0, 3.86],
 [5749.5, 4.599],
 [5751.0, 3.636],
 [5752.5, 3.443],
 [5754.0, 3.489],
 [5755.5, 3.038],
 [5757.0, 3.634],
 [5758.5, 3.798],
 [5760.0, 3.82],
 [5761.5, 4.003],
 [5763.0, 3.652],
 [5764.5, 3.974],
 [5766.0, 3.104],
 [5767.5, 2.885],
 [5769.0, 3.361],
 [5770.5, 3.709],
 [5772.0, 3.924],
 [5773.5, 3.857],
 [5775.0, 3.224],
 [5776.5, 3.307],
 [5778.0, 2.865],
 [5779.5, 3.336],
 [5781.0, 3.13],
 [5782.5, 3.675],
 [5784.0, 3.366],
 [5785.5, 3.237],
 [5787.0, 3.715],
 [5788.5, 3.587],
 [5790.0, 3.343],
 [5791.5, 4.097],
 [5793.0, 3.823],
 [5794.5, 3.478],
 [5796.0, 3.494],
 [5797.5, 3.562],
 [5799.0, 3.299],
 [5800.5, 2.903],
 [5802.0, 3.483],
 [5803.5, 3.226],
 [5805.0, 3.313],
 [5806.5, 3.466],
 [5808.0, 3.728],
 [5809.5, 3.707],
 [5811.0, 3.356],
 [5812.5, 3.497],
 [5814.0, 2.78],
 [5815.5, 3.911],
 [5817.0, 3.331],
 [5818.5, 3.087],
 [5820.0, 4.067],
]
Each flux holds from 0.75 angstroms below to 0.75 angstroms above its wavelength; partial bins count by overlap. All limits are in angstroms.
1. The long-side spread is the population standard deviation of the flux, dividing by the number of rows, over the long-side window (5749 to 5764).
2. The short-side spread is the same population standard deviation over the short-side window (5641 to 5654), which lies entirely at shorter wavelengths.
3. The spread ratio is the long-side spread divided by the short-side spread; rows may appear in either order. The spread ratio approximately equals 2.2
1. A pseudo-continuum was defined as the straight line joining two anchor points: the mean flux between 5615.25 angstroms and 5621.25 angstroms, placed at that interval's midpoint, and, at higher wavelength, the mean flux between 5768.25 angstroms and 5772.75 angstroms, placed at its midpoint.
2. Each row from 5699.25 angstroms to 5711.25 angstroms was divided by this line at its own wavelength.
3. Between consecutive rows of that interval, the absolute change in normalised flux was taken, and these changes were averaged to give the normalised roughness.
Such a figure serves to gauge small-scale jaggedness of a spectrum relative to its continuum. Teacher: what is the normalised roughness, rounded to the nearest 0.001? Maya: 0.094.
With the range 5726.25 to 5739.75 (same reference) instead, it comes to 0.050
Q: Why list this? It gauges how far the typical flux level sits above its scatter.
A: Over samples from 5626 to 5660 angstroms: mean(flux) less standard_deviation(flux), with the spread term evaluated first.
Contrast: 3.36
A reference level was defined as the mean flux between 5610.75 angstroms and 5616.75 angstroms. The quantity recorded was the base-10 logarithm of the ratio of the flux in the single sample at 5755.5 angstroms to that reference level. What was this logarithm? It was -0.03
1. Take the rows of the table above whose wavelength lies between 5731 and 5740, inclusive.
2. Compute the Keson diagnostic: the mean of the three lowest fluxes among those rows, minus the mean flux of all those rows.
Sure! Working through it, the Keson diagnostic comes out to -0.23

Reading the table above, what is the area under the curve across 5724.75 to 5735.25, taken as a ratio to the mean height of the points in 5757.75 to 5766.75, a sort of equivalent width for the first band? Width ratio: 10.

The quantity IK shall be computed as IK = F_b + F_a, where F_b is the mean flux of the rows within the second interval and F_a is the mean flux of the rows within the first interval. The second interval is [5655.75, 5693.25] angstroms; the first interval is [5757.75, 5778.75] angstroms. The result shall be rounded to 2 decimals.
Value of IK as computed 7.02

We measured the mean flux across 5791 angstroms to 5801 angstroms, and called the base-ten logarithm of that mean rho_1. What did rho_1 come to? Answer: 0.547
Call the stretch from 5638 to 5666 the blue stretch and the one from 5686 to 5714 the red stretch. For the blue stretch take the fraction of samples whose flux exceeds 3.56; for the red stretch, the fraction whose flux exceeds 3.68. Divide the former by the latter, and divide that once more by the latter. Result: 1.1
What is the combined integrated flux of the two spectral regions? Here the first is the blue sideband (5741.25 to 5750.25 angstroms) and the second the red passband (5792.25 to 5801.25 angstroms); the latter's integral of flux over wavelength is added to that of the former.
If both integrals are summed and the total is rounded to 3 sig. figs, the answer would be 64.4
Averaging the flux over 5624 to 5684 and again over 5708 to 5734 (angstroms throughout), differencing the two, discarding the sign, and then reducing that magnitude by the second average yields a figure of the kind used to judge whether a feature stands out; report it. -3.49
